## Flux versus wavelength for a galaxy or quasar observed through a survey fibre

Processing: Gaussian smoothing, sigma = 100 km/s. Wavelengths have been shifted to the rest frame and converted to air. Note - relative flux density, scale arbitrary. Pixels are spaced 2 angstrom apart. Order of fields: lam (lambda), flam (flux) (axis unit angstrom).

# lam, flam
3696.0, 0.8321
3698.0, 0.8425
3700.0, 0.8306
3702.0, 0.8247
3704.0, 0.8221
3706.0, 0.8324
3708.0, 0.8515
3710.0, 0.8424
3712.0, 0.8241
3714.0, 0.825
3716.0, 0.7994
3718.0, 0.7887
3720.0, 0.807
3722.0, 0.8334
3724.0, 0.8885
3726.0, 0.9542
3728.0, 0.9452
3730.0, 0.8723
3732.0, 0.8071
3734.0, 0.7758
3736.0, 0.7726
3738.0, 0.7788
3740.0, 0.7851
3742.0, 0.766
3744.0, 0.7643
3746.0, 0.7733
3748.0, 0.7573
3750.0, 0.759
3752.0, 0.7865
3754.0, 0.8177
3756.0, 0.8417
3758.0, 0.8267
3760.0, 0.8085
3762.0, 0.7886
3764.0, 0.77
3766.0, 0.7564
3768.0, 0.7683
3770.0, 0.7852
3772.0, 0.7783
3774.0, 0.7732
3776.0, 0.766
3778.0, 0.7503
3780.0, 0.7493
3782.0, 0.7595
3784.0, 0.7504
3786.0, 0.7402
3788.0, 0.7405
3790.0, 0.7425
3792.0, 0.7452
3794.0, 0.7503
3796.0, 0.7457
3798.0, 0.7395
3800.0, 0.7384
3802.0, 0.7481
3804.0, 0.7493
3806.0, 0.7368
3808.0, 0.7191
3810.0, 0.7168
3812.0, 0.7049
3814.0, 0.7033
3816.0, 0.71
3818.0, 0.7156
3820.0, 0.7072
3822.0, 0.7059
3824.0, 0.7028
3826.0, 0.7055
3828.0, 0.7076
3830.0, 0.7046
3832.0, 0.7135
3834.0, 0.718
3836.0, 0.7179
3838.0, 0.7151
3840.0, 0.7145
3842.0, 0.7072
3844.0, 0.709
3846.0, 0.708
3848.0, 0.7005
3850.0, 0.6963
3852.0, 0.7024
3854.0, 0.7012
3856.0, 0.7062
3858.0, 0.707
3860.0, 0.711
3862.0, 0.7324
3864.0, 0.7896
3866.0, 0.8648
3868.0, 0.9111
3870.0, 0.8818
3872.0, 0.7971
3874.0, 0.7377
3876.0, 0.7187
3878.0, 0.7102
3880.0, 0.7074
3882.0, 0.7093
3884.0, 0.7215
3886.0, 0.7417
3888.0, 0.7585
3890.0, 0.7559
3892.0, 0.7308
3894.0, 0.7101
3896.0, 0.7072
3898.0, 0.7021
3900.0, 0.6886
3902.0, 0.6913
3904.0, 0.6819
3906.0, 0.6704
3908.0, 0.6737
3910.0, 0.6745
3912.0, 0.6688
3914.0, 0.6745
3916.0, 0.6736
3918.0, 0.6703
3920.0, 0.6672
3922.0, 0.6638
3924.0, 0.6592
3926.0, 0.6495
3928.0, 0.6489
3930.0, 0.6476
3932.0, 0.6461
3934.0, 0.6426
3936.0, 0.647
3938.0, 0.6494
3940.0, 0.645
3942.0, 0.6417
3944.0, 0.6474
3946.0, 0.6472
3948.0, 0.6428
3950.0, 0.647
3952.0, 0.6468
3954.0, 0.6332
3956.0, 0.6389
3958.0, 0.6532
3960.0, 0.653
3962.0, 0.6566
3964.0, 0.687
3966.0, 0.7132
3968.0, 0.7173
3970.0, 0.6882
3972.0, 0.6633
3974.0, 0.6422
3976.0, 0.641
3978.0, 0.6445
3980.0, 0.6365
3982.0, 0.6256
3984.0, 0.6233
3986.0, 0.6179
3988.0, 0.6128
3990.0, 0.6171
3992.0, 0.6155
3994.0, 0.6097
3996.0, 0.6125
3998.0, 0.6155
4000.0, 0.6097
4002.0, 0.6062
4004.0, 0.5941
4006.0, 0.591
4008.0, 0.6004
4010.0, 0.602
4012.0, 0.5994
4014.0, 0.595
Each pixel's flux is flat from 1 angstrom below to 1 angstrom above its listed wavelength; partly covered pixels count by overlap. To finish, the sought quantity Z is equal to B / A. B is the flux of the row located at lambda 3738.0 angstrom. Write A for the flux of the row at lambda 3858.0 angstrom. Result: 1.1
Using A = 0.707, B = 0.7788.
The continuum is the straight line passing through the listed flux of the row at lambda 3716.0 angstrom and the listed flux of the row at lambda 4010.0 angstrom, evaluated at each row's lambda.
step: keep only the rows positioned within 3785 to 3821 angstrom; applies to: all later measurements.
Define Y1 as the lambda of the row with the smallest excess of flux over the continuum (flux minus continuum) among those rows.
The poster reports 3814.0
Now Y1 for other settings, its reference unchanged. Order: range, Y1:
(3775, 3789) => 3786.0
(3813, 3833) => 3814.0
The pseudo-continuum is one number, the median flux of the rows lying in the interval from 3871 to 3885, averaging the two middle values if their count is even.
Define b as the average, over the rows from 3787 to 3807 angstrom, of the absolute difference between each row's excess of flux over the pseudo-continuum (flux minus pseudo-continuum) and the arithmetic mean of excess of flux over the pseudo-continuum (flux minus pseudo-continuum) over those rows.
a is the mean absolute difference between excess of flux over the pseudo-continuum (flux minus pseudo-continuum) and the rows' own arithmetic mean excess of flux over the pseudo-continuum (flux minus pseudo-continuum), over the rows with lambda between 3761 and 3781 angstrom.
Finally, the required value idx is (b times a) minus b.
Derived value -0.0040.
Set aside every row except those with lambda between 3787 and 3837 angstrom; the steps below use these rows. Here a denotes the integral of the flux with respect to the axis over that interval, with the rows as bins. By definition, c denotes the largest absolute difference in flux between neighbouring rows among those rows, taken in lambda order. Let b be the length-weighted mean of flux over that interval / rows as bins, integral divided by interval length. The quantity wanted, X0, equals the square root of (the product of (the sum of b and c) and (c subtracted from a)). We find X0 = 5.2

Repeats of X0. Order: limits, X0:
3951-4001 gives 4.7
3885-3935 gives 4.9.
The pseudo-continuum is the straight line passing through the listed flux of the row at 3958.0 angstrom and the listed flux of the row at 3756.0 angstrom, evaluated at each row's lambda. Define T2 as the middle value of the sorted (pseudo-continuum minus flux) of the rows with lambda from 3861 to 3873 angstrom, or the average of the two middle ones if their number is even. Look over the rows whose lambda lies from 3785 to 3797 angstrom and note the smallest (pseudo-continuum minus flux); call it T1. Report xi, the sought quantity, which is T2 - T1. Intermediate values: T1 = 0.056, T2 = -0.09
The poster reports -0.15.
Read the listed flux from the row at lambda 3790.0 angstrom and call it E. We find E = 0.7425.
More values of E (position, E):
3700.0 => 0.8306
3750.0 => 0.759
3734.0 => 0.7758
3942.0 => 0.6417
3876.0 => 0.7187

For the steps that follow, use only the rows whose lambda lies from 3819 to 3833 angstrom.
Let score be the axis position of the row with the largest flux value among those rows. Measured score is 3832.0 angstrom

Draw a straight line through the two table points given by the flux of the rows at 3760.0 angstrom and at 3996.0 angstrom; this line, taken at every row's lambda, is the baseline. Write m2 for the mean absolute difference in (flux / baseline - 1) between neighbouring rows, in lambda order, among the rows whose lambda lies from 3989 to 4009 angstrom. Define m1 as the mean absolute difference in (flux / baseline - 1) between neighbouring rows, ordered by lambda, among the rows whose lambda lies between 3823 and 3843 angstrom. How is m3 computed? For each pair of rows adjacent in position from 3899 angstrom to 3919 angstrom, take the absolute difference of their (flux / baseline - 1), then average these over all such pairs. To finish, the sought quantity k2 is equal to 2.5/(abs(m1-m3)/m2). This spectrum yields 11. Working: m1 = 0.005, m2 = 0.0077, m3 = 0.007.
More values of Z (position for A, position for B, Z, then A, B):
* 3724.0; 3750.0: 0.9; 0.8885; 0.759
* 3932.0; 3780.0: 1.2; 0.6461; 0.7493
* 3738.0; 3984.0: 0.8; 0.7788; 0.6233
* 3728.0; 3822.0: 0.7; 0.9452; 0.7059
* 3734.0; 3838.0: 0.9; 0.7758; 0.7151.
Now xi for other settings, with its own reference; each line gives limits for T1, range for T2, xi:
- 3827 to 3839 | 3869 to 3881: -0.05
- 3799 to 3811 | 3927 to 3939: -0.02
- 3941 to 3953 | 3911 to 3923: 0.01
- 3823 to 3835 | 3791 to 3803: 0.01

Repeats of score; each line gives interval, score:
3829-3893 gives 3868.0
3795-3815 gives 3804.0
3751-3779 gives 3756.0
